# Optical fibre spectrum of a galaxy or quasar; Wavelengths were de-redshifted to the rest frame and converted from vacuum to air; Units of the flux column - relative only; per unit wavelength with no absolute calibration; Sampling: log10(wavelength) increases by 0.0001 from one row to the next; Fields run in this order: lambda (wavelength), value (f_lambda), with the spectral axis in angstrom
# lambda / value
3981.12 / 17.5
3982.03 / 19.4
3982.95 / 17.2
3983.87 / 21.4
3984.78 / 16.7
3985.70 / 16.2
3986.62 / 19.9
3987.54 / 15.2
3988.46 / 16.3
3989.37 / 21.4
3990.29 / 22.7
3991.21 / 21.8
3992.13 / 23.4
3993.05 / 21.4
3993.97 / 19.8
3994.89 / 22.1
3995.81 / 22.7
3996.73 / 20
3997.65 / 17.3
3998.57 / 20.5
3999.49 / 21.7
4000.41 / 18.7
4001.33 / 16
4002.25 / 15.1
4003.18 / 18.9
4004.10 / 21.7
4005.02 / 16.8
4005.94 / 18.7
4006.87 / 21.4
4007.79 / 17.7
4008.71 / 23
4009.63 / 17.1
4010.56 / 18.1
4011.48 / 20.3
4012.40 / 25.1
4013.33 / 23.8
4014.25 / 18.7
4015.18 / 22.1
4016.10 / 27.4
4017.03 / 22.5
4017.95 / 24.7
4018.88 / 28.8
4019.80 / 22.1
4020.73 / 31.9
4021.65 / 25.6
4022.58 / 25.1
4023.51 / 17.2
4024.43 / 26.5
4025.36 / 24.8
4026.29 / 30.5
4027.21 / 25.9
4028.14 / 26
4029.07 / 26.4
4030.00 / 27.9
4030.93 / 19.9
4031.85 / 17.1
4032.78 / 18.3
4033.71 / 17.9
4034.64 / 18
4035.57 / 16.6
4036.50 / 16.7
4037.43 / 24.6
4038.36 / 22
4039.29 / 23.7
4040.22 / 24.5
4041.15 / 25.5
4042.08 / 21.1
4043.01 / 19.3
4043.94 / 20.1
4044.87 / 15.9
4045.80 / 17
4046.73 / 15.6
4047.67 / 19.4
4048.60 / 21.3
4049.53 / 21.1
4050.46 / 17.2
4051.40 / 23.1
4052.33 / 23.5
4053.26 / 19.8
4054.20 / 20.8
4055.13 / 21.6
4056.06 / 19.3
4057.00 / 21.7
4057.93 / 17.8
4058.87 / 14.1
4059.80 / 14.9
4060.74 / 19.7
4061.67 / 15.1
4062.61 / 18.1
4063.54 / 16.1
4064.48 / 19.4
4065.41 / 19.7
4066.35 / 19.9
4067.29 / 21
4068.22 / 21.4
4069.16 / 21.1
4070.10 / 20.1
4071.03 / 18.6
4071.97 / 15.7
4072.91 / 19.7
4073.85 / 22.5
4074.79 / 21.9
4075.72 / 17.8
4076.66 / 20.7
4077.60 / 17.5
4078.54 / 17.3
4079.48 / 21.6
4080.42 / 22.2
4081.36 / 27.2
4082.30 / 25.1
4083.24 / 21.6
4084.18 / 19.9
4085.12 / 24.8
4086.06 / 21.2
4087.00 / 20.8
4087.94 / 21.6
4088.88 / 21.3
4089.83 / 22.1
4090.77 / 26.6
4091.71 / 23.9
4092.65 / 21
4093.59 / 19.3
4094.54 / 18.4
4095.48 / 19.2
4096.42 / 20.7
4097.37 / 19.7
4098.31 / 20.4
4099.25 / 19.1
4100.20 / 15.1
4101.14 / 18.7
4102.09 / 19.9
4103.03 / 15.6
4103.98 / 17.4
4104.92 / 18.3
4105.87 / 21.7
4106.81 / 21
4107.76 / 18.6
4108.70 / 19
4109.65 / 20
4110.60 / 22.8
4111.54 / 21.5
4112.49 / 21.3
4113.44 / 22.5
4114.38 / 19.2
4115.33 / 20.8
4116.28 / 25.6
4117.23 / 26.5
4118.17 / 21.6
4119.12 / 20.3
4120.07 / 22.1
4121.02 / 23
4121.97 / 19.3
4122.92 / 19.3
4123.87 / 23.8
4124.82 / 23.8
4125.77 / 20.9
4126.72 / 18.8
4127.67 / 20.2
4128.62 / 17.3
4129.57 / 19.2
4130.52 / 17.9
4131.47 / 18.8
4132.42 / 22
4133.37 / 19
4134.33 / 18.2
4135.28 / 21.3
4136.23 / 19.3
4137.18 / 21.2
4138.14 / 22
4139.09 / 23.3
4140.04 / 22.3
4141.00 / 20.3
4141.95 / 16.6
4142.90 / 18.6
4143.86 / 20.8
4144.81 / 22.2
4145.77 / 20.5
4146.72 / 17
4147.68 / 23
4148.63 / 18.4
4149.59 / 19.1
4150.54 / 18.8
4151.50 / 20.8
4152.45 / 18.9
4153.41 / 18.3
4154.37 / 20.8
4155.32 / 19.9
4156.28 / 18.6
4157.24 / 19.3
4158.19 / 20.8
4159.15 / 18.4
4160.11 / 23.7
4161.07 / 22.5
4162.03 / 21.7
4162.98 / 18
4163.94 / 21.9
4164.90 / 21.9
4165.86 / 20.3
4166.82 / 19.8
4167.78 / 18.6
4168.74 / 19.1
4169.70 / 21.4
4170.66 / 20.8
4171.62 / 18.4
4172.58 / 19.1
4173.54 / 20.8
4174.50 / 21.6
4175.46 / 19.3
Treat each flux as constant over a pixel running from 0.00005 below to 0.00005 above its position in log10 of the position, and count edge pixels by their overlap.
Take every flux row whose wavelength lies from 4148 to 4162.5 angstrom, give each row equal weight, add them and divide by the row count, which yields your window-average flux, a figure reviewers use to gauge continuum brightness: 20.0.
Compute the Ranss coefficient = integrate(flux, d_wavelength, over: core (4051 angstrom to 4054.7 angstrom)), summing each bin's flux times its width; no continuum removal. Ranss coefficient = 81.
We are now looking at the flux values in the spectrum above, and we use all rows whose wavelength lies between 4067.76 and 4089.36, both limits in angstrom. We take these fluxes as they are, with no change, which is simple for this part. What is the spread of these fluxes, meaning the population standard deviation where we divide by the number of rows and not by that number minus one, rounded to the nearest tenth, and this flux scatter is 2.5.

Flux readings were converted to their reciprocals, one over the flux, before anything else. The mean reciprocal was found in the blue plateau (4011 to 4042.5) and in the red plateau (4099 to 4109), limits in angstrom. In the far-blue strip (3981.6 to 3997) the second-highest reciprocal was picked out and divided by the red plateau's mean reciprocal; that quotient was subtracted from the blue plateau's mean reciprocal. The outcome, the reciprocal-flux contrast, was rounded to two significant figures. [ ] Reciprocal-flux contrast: -1.1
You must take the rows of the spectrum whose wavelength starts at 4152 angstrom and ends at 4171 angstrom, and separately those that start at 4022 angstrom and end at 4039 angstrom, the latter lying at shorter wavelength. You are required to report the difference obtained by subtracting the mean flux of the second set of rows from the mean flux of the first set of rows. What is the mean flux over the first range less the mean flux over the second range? -2.1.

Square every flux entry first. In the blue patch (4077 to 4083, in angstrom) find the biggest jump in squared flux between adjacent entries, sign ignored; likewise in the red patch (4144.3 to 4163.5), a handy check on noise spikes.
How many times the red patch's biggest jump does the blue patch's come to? 1.0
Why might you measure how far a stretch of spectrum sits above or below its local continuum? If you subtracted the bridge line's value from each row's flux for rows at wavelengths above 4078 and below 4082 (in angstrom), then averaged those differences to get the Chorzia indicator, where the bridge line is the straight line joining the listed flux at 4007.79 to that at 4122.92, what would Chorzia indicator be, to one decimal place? 3.4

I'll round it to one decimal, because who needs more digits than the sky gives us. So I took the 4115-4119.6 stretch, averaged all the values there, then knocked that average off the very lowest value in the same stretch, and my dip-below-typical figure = -2.7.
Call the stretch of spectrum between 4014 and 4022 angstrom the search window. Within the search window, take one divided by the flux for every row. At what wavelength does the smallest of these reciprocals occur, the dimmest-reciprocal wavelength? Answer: 4020.73 angstrom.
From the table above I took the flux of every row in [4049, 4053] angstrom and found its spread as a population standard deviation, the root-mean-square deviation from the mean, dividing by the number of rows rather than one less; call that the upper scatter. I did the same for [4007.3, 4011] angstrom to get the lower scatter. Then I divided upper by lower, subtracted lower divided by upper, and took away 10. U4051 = -9.9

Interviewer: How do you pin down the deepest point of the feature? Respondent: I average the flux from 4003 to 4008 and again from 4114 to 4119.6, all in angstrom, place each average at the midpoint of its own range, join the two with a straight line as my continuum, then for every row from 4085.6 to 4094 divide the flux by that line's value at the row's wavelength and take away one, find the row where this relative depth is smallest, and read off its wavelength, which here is 4093.59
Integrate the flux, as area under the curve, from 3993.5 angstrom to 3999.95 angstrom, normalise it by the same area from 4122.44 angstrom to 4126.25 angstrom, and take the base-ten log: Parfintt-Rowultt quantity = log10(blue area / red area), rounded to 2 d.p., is 0.20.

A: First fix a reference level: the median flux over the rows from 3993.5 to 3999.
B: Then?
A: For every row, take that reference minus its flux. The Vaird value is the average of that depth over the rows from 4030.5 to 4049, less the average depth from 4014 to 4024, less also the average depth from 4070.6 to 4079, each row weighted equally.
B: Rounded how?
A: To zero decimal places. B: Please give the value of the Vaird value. 3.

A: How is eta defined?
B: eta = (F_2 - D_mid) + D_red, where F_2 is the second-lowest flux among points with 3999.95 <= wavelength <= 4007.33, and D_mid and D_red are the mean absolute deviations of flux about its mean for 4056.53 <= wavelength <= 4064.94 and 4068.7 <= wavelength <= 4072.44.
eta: 15.6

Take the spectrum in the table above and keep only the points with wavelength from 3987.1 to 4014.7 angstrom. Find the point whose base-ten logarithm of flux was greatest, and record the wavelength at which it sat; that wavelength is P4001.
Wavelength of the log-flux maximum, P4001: 4012.40 angstrom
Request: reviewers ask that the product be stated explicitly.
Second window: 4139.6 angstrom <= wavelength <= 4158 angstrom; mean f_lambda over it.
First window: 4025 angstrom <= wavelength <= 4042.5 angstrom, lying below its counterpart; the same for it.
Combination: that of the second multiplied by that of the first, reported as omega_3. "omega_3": 443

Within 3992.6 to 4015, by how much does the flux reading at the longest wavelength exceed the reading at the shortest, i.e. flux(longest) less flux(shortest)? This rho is -3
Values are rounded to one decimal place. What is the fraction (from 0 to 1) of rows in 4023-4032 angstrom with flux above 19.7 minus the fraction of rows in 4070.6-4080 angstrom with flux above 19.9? 0.4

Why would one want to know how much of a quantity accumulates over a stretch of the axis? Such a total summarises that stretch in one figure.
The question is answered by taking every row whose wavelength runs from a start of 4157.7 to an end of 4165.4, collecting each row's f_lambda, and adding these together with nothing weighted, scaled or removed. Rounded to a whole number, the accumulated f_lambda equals 169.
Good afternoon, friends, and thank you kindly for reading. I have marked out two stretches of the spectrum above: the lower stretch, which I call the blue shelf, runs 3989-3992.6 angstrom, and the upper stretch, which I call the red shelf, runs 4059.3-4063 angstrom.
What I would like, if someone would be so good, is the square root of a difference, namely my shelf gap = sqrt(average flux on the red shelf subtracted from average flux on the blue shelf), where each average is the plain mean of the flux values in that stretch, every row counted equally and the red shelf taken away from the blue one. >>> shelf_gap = 2.3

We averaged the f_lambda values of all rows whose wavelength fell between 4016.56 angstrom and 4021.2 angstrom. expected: 26.0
